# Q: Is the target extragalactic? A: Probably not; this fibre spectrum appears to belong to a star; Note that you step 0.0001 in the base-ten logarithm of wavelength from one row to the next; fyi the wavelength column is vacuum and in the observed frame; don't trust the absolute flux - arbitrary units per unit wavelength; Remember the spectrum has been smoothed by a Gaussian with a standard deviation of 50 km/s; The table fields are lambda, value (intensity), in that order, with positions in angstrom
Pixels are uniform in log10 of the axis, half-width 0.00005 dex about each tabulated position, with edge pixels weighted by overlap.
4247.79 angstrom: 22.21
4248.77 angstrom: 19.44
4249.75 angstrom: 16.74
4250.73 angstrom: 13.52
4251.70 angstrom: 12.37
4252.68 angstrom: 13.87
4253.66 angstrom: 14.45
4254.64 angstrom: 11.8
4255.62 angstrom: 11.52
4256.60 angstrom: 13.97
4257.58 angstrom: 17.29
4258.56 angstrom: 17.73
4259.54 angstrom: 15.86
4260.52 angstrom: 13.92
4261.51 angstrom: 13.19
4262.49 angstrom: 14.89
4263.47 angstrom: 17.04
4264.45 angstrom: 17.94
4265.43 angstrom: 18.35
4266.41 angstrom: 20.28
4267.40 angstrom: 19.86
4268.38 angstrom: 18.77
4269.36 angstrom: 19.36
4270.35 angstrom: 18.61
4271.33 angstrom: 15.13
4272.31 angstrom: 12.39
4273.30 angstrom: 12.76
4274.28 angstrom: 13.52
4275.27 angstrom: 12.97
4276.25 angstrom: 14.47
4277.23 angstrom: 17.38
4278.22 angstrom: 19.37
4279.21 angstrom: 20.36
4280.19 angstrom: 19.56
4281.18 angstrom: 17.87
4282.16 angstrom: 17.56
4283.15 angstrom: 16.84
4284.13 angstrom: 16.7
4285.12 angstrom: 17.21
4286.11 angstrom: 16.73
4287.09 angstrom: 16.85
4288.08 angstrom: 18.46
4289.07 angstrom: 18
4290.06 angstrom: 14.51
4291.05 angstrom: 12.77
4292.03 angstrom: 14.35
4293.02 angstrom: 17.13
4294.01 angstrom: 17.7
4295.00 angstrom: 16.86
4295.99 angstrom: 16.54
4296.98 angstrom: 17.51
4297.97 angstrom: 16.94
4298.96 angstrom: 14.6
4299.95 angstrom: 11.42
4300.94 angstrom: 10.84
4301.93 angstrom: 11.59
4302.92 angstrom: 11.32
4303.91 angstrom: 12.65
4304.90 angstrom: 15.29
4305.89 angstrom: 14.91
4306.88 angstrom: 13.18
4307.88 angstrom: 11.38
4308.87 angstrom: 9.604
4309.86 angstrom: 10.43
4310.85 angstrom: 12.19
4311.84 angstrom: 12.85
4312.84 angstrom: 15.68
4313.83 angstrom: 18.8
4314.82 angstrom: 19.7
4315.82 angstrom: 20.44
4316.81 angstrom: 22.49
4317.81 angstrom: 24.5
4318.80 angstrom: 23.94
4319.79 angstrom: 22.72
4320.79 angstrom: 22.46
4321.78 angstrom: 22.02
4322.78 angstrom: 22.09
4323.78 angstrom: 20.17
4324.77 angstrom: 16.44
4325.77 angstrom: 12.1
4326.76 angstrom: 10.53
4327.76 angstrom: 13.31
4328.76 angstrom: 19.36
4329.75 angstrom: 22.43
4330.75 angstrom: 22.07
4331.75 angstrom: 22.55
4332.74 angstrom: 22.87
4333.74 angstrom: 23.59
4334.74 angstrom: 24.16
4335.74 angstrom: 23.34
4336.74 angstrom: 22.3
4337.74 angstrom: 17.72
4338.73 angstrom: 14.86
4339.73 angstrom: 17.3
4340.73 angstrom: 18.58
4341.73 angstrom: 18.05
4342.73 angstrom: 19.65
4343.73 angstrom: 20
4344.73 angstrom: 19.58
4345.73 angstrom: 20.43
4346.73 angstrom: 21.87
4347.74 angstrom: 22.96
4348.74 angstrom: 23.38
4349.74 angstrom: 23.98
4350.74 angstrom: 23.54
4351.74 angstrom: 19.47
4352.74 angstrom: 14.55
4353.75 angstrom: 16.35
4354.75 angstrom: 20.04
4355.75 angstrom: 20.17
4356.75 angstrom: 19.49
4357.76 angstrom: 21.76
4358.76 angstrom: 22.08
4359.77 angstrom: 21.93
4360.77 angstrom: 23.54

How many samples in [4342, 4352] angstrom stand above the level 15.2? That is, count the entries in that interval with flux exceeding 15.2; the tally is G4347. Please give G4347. 10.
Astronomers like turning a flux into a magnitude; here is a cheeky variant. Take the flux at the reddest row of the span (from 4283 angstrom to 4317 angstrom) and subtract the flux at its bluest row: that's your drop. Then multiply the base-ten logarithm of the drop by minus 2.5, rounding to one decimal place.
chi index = -1.9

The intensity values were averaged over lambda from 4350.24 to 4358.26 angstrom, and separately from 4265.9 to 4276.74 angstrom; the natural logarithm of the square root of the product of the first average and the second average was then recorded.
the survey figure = 2.88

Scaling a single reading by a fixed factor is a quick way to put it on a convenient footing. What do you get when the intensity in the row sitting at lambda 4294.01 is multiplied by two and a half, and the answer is 44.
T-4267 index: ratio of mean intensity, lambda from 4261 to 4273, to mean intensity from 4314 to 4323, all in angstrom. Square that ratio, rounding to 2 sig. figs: 0.59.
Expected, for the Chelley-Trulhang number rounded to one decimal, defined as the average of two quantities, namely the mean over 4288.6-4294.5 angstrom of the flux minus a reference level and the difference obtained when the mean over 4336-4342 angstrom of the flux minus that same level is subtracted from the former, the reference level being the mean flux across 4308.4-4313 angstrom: 0.6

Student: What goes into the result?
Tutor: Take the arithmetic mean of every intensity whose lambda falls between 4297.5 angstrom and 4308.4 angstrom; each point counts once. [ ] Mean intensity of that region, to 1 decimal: 13.1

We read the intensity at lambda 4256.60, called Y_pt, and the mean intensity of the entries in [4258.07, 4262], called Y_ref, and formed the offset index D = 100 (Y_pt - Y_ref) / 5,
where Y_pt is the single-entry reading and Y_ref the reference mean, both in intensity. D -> -24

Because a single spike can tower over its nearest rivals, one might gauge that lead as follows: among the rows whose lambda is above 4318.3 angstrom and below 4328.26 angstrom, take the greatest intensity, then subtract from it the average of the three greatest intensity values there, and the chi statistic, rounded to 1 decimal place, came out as 0.9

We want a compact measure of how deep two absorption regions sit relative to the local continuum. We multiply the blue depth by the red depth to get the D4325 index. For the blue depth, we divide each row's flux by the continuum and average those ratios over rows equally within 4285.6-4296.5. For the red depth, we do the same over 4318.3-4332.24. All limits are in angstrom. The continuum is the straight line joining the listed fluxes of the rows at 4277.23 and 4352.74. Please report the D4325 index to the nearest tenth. 1.2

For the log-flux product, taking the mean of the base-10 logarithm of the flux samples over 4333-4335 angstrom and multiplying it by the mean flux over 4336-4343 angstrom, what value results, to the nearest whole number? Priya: 25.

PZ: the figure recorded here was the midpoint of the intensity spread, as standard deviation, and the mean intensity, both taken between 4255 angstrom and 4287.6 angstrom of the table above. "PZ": 9.5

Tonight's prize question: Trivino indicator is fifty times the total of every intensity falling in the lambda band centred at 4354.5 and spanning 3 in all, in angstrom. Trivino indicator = 2828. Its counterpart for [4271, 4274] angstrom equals 2014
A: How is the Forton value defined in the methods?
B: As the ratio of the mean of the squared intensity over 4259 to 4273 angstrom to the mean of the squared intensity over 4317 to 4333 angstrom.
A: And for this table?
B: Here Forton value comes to 0.69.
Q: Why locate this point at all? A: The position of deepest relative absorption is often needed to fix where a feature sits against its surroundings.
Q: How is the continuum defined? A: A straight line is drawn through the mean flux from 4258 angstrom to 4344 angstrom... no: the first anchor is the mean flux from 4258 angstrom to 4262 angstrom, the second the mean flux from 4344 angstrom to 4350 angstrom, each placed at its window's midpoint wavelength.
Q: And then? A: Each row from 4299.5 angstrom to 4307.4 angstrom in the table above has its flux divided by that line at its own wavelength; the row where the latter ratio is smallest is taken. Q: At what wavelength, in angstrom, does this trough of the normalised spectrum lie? 4300.94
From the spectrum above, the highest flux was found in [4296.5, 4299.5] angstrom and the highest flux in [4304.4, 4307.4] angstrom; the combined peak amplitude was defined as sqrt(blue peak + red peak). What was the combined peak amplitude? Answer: 5.73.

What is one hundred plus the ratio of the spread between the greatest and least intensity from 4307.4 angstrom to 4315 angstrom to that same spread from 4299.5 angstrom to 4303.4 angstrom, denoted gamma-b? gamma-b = 113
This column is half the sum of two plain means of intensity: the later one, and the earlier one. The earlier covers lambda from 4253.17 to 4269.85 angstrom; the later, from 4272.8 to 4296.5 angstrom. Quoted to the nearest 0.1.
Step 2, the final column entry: 16.4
